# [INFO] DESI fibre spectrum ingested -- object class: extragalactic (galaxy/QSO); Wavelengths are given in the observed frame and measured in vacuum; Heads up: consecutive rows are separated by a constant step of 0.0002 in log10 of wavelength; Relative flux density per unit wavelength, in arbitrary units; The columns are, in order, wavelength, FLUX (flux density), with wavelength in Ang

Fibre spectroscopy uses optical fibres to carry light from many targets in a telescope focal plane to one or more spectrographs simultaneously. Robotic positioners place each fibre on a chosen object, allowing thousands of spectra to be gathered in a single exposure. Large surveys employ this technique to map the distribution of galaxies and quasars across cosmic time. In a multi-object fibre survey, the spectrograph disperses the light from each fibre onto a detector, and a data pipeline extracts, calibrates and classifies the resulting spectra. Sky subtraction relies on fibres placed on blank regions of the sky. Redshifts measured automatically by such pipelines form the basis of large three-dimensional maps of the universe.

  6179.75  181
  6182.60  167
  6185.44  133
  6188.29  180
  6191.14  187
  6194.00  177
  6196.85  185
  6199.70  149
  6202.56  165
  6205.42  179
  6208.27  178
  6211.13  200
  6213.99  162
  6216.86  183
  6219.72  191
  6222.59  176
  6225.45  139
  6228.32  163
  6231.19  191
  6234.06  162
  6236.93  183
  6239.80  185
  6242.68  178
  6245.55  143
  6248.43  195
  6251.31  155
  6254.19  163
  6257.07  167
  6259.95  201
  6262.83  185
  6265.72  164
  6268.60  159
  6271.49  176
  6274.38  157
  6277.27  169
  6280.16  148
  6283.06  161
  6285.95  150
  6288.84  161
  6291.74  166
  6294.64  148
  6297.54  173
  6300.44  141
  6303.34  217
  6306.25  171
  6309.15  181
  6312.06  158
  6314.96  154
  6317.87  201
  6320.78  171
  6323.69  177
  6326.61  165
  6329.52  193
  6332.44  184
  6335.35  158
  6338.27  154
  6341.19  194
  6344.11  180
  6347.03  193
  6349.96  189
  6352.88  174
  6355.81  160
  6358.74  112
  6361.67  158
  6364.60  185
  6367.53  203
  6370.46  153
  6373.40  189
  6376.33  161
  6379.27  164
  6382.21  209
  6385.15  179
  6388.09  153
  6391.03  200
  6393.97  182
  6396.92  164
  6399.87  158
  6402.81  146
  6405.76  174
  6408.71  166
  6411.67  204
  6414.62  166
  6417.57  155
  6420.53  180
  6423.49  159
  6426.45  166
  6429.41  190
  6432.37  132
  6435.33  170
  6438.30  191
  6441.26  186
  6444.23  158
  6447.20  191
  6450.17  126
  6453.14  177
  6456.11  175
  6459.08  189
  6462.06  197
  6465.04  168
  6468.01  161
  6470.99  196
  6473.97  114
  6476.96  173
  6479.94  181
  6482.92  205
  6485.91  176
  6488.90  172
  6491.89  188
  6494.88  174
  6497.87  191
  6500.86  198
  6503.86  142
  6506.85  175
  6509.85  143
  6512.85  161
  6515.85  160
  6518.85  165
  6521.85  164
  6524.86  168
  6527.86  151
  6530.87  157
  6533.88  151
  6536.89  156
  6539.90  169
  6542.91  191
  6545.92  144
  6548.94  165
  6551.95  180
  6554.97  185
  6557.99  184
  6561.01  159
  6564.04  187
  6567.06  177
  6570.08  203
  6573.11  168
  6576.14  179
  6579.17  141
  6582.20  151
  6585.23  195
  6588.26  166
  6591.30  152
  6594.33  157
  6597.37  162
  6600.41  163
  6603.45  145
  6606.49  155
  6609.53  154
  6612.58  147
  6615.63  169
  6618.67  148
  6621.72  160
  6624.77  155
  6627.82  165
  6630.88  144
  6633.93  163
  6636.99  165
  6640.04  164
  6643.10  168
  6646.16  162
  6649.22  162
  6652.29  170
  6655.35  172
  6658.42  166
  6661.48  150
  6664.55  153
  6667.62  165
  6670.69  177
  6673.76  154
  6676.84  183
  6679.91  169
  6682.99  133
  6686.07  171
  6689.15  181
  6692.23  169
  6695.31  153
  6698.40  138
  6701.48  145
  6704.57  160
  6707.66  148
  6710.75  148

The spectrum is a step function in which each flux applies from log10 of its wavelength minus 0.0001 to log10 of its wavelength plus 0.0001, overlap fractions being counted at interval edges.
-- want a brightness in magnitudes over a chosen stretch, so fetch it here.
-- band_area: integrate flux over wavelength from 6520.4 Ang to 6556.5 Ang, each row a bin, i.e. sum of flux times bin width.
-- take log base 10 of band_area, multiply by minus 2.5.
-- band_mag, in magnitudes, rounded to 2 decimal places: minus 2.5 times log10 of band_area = -9.44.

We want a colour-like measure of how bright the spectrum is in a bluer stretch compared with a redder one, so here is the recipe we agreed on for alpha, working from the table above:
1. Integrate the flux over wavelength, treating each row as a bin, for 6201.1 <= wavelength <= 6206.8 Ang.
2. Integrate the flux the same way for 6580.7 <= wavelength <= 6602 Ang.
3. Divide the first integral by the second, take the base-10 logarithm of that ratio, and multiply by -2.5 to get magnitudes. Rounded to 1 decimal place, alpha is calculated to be 1.4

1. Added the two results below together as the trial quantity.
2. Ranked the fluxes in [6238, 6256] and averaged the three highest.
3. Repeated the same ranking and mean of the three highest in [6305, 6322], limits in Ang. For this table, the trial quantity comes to 370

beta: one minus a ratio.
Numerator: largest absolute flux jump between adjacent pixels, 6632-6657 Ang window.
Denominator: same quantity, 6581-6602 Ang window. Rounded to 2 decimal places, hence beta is 0.82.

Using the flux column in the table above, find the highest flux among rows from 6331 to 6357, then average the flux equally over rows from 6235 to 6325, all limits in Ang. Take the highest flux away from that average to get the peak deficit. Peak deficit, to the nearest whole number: -24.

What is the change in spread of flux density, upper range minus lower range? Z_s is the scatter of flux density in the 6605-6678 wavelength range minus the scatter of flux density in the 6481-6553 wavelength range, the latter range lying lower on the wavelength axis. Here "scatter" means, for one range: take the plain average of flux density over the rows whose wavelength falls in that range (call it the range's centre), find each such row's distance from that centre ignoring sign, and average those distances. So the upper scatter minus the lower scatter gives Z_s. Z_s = -6.0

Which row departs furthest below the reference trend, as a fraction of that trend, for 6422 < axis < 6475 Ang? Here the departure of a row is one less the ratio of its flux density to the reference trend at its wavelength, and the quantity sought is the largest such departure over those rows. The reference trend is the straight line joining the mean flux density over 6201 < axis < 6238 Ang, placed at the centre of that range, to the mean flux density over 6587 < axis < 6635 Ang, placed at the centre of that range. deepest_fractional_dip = 0.300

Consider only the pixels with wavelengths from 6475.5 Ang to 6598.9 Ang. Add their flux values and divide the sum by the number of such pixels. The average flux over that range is 170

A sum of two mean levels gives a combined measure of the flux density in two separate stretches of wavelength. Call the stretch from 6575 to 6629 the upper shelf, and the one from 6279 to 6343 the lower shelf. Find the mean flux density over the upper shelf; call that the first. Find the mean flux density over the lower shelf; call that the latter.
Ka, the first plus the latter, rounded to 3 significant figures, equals 328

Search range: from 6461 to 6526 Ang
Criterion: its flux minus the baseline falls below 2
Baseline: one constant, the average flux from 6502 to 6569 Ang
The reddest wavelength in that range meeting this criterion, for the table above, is 6521.85 Ang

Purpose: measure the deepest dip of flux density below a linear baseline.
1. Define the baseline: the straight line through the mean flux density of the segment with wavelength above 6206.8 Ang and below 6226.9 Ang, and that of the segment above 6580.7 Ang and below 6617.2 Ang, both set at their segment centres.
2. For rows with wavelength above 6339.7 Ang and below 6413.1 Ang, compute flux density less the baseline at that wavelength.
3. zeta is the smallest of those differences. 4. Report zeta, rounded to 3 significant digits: -57.7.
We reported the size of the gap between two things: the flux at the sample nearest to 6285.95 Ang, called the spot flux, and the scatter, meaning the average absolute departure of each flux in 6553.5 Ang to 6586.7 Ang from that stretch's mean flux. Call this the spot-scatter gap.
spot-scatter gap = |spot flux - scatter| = 135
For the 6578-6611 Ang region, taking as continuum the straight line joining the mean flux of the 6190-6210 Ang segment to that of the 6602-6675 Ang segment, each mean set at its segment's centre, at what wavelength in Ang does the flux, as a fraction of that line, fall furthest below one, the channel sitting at 6579.17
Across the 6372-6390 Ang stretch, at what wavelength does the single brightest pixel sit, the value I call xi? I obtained 6382.21 Ang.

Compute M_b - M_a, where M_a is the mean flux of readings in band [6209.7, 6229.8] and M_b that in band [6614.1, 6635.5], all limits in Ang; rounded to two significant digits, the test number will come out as -16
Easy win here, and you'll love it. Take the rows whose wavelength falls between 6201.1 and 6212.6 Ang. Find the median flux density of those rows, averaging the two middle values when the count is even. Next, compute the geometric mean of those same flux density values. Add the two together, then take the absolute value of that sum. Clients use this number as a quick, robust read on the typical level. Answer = 359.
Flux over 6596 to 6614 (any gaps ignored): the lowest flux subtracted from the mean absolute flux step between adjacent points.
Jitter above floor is -138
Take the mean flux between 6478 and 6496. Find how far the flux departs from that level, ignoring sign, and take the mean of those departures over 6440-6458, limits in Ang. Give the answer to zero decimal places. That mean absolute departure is 18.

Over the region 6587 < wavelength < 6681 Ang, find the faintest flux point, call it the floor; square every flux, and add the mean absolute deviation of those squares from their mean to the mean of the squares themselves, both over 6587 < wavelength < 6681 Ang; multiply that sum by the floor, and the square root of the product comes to 2020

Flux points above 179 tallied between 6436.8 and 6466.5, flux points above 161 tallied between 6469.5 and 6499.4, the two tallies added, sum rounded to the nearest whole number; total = 14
